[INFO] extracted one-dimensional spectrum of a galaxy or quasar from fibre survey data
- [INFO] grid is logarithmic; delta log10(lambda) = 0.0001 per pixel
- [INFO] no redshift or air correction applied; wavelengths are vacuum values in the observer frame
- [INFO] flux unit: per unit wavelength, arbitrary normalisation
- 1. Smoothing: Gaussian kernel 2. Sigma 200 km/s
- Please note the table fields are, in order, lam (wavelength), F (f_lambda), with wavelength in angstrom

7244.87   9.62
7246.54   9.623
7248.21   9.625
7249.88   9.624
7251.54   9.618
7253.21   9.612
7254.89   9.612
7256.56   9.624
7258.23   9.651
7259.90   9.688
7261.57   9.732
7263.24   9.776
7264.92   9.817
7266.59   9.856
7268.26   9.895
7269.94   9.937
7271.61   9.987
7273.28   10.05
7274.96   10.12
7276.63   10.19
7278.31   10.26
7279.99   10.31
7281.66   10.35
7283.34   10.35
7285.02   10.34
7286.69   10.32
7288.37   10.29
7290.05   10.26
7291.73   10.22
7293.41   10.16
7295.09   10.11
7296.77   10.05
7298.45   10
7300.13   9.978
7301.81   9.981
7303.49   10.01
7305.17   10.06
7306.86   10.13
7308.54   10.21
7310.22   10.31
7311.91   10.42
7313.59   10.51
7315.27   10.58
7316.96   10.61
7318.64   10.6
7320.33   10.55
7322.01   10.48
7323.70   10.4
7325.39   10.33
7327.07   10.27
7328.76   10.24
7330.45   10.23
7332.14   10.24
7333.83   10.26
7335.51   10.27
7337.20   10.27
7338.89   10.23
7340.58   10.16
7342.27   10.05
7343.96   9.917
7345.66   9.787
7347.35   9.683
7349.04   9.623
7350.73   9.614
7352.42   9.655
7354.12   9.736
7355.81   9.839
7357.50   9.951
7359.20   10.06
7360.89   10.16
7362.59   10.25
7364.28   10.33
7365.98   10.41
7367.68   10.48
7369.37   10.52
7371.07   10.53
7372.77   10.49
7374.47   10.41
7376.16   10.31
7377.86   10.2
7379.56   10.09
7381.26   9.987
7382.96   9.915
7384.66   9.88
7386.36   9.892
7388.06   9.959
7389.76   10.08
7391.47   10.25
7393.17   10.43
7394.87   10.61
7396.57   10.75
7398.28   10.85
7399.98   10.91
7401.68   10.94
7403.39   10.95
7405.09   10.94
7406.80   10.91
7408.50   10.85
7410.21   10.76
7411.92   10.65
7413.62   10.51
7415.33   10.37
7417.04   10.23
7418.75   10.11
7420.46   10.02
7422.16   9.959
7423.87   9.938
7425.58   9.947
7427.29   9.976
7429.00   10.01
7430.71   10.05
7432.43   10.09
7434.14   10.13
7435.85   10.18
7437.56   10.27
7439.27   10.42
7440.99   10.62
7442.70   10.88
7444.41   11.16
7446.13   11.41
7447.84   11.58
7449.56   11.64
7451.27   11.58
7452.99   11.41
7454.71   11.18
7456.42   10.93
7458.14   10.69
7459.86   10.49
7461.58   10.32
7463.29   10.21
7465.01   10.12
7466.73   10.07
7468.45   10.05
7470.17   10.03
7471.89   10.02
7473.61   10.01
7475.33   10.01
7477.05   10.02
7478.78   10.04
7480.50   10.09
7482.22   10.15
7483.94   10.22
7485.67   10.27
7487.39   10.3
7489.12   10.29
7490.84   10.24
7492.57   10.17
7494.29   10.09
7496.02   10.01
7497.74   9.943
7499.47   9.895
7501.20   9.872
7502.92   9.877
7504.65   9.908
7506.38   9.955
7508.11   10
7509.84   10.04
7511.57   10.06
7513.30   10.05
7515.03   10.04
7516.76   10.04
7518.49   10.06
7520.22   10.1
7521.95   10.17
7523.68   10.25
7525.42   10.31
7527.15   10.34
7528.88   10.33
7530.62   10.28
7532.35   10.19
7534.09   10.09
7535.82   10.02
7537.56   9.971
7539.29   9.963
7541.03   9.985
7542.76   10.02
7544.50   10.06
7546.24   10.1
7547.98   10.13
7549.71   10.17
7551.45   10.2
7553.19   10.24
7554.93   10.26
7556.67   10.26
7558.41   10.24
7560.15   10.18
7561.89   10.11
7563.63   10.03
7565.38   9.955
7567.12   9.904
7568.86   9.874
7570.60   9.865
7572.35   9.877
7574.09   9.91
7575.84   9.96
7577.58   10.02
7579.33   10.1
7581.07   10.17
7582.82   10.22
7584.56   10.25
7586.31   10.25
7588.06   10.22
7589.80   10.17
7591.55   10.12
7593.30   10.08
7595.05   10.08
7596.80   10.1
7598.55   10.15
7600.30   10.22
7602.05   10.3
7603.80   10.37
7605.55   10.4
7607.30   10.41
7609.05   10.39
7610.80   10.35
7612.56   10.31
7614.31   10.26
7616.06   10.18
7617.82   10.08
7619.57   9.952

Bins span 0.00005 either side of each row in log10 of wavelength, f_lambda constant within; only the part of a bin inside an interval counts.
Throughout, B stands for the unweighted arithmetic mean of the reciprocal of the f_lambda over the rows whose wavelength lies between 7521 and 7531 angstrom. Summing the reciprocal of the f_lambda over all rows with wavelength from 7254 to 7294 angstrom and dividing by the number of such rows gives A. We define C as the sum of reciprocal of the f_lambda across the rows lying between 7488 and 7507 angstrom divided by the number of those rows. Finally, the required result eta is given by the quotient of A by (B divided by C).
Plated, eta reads 0.102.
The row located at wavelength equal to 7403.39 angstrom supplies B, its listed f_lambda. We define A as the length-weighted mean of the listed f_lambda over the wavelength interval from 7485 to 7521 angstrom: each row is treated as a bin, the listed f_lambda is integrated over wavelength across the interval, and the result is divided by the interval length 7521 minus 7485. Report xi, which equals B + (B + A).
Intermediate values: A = 10.1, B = 10.95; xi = 32.0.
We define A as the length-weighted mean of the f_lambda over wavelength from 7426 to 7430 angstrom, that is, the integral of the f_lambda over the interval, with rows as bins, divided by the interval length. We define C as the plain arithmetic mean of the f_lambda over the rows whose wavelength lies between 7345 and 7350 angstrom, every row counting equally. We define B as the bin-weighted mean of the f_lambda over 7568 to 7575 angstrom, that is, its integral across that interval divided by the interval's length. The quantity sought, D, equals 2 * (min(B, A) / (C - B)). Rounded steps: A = 10.0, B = 9.9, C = 9.70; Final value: -112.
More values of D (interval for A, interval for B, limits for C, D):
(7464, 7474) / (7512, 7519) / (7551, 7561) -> 112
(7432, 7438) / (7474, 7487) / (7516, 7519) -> -302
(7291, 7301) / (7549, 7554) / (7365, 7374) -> 70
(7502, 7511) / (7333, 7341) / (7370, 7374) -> 77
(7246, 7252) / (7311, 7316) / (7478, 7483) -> -47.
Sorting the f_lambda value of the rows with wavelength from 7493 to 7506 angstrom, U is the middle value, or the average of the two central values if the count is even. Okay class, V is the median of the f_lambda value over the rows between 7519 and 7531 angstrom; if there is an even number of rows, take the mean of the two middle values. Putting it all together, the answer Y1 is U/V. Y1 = 0.96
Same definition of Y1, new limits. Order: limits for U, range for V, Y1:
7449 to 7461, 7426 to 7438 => 1.11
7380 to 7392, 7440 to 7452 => 0.87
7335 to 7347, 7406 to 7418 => 0.95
